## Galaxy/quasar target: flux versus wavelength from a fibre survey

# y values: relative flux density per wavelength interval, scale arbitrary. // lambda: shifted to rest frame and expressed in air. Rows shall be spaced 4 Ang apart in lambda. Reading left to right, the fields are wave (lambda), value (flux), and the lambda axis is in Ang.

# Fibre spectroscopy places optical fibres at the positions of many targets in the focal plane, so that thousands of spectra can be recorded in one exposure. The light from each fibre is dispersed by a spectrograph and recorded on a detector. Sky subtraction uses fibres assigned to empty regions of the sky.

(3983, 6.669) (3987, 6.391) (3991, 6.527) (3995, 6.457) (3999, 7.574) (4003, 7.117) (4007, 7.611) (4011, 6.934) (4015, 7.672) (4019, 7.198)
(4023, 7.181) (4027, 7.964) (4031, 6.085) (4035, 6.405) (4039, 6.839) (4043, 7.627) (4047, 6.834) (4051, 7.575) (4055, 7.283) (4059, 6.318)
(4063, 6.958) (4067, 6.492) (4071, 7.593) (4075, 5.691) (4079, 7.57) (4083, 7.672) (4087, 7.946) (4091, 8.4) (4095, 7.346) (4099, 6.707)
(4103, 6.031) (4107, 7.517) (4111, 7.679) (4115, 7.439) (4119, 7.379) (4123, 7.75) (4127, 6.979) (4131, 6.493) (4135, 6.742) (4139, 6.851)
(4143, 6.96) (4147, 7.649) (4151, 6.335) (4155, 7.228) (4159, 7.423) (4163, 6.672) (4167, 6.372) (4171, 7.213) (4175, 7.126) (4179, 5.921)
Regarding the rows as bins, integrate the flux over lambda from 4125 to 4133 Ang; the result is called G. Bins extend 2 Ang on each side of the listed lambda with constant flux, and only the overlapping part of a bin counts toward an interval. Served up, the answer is 53.9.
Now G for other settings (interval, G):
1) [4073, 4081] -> 53.0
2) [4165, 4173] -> 54.3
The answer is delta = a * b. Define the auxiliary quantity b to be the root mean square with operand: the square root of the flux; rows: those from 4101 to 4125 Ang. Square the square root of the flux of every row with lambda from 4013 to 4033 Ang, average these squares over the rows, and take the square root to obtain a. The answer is 7.3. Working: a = 2.69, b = 2.70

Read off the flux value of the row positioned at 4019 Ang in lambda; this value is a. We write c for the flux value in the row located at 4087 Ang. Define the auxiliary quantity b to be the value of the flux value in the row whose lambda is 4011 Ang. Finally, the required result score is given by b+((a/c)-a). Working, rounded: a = 7.198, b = 6.934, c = 7.946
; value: 0.6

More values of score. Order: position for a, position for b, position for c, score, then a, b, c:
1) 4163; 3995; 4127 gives 0.7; 6.672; 6.457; 6.979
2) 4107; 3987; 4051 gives -0.1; 7.517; 6.391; 7.575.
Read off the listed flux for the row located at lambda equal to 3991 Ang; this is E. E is 6.527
